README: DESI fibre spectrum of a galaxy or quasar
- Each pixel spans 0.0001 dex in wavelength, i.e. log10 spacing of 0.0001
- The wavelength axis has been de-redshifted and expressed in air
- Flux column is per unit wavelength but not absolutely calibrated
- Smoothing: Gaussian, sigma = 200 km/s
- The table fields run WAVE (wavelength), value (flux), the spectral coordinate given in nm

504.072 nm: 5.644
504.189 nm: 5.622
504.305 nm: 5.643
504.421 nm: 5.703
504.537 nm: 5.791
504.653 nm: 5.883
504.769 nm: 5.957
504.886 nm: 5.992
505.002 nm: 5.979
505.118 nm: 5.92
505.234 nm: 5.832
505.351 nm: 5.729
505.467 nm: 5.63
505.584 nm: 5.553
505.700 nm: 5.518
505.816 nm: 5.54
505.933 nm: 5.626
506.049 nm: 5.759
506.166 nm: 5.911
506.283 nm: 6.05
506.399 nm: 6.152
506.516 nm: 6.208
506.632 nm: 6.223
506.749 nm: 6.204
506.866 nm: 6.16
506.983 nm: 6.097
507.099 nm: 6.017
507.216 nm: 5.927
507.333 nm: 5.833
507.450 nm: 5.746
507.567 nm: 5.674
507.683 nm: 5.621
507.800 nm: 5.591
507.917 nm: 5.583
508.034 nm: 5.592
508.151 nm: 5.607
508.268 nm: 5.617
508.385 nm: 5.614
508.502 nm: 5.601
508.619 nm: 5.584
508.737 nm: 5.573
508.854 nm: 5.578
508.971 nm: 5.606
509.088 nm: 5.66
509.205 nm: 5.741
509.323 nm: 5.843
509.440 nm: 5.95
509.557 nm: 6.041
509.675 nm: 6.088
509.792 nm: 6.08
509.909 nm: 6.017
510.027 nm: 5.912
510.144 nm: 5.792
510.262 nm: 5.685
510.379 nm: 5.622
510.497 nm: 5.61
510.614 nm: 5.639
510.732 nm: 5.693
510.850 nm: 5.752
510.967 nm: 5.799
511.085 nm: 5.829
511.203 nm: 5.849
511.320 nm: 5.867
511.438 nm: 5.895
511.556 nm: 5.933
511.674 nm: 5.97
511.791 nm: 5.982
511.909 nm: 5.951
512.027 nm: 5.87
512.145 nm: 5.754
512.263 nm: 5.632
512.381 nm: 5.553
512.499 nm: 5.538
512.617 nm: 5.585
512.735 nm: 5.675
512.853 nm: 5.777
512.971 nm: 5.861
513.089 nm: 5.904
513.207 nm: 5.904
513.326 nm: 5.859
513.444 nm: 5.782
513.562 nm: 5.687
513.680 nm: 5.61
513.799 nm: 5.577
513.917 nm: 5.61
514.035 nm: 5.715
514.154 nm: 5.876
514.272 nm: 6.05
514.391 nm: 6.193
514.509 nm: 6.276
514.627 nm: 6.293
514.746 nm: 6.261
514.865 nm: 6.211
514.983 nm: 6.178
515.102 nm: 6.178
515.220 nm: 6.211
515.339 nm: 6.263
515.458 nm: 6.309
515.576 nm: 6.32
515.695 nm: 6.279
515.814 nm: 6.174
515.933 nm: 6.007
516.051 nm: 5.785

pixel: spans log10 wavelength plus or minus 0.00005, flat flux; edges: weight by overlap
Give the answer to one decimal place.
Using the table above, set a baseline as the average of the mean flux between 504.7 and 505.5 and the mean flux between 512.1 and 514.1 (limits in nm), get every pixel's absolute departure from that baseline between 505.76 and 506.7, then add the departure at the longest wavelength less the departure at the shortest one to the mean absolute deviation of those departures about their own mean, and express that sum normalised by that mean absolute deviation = 2.6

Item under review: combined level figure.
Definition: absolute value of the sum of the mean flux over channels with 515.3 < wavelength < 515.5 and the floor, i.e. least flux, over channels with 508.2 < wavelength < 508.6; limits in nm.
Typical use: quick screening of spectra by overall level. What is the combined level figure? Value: 11.9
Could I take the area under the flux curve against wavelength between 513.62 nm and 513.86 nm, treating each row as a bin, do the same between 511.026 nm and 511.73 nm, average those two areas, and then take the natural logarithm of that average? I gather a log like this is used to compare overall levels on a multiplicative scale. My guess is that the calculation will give 1.01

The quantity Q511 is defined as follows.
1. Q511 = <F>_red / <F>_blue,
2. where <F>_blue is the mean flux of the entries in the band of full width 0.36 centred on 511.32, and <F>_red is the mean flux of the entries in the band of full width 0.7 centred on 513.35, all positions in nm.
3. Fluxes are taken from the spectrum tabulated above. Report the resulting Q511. 0.99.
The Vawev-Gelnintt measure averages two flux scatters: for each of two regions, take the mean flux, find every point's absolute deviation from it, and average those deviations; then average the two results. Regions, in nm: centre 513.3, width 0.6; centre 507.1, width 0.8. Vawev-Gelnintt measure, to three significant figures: 0.107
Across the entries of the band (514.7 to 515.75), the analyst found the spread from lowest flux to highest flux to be 0.14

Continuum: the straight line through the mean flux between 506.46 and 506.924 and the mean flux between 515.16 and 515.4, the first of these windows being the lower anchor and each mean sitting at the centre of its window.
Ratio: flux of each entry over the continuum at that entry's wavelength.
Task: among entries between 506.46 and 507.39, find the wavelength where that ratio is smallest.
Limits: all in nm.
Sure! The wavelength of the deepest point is 507.333 nm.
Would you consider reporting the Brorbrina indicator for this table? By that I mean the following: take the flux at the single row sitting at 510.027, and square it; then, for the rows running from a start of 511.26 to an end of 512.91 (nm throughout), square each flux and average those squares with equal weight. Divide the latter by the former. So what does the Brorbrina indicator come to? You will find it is 0.96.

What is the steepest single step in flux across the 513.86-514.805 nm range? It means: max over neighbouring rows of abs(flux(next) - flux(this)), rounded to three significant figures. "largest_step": 0.174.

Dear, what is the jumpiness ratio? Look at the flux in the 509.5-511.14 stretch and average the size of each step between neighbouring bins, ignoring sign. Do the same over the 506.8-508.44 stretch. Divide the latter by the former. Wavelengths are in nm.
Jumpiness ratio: 0.83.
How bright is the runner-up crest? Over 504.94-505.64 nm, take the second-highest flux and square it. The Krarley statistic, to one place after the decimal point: 35.0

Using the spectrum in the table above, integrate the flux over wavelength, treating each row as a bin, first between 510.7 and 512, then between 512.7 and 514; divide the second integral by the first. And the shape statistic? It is 0.98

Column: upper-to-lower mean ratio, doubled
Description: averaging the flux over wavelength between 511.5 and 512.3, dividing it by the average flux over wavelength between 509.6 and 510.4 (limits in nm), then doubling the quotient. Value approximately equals 1.99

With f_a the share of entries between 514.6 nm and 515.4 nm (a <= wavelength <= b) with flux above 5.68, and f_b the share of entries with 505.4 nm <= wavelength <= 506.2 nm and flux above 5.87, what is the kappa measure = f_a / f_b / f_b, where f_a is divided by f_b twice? 49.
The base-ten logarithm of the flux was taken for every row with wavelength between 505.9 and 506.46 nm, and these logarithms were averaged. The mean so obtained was 0.771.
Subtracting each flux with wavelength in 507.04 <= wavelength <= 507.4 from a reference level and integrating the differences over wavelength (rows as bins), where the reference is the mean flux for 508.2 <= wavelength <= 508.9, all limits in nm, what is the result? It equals -0.12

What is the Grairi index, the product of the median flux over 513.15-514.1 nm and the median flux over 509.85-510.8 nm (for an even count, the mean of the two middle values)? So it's 32.4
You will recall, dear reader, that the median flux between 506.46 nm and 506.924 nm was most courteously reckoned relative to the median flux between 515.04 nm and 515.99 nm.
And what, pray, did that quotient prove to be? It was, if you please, 1.00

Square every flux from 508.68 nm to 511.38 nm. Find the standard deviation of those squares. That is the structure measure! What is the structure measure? 1.9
